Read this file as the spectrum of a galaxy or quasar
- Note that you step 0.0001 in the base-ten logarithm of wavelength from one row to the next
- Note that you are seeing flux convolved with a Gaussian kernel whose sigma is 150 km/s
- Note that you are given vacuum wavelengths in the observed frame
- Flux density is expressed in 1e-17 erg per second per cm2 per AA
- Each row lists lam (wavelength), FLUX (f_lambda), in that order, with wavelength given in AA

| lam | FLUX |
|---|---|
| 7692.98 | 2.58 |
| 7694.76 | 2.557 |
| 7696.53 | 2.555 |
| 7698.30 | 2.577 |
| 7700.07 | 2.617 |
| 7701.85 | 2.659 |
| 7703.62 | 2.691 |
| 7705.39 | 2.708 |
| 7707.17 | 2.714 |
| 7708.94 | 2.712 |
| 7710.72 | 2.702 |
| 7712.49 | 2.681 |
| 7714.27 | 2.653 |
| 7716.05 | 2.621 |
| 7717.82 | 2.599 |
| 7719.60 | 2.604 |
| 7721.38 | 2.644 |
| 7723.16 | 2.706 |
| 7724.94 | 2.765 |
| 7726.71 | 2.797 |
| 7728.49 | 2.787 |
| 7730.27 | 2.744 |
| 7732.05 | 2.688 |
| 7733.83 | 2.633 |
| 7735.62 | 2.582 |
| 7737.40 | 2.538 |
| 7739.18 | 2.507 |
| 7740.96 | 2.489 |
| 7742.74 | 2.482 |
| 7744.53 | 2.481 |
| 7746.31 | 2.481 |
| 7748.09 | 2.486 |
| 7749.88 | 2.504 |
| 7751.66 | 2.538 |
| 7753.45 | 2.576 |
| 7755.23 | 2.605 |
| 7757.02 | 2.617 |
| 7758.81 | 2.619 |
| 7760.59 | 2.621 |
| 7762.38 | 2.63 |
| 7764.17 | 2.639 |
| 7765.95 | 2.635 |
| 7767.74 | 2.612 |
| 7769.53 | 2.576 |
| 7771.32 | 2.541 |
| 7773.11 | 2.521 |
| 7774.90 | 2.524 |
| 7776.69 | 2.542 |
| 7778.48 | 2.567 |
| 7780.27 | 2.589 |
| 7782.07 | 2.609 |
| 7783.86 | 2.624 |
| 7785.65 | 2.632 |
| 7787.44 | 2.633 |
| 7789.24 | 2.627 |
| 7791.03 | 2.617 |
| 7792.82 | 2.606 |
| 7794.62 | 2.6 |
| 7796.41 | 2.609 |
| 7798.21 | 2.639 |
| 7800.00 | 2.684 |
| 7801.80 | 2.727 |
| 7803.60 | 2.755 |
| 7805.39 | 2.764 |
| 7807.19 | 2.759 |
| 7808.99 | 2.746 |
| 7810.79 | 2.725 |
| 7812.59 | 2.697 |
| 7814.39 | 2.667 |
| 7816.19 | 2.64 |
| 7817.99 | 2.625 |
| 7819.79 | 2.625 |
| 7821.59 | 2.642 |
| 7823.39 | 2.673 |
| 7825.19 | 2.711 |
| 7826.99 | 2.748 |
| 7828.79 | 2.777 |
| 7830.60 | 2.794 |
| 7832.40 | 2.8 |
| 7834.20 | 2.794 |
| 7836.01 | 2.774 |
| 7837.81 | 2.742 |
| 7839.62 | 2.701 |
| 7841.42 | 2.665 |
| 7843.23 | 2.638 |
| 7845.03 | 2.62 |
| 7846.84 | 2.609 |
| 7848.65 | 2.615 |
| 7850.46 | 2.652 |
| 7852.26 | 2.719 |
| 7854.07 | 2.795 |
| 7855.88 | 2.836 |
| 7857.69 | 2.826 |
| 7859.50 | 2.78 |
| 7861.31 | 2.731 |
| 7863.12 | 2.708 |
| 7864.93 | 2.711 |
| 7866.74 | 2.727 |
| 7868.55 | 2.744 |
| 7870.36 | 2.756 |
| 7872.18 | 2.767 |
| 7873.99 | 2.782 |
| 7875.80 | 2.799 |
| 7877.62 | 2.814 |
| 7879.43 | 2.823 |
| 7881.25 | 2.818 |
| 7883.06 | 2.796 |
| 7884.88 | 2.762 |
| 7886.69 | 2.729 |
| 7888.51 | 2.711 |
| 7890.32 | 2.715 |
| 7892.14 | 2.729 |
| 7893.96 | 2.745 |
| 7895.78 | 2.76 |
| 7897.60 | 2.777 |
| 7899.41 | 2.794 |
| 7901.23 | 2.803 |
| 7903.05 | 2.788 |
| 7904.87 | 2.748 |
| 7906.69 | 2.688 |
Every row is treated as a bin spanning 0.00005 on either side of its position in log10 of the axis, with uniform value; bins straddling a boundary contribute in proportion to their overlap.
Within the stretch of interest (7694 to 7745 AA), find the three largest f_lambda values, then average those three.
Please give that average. 2.78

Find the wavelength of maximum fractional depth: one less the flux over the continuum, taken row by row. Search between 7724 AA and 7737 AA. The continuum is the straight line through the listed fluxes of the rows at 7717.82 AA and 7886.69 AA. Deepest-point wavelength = 7735.62 AA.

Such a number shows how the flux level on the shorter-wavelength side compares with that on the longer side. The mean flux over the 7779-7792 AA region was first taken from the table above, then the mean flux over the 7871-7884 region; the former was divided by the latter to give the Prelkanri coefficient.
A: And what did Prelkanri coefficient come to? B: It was 0.94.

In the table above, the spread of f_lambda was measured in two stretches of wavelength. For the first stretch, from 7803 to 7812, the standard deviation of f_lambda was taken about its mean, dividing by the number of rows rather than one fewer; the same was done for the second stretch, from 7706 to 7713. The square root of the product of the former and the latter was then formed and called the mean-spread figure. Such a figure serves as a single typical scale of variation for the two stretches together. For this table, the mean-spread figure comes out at 0.013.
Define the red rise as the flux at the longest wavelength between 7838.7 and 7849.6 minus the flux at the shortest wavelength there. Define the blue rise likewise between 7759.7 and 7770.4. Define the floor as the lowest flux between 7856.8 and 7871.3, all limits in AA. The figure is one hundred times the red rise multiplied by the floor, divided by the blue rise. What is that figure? 518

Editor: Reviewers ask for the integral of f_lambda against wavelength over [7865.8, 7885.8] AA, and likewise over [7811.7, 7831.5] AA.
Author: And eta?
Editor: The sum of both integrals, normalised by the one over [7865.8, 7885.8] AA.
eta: 1.96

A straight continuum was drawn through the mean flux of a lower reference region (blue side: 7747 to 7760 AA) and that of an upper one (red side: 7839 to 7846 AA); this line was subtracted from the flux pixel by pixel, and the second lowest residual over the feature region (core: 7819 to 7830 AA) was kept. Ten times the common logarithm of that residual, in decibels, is -21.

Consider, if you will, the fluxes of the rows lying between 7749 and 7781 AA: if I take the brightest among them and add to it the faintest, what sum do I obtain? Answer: 5.14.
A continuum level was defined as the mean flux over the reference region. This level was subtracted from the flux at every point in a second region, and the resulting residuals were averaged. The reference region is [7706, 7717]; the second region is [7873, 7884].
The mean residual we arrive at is 0.12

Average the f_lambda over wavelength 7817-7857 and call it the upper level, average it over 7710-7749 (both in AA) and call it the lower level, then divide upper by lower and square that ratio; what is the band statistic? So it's 1.07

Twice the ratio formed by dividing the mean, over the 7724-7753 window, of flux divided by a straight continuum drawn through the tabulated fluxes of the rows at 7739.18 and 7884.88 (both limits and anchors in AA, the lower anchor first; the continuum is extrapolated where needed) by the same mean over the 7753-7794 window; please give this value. 2.05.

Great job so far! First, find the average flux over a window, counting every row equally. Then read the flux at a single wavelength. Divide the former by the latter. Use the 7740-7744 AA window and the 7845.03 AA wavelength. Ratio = 0.95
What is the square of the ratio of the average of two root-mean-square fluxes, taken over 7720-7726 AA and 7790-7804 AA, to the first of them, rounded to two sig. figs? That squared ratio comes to 0.98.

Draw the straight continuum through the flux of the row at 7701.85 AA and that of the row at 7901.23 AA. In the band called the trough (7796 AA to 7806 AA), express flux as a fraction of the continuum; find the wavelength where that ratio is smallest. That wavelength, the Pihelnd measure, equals 7796.41 AA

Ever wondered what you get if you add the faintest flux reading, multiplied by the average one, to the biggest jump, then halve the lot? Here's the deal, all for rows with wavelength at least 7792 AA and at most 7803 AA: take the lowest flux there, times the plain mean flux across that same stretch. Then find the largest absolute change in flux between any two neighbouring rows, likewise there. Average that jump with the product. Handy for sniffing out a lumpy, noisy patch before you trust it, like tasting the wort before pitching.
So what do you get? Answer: 3.46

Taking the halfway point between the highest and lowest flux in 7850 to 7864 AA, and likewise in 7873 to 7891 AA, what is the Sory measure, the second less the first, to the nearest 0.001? 0.023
